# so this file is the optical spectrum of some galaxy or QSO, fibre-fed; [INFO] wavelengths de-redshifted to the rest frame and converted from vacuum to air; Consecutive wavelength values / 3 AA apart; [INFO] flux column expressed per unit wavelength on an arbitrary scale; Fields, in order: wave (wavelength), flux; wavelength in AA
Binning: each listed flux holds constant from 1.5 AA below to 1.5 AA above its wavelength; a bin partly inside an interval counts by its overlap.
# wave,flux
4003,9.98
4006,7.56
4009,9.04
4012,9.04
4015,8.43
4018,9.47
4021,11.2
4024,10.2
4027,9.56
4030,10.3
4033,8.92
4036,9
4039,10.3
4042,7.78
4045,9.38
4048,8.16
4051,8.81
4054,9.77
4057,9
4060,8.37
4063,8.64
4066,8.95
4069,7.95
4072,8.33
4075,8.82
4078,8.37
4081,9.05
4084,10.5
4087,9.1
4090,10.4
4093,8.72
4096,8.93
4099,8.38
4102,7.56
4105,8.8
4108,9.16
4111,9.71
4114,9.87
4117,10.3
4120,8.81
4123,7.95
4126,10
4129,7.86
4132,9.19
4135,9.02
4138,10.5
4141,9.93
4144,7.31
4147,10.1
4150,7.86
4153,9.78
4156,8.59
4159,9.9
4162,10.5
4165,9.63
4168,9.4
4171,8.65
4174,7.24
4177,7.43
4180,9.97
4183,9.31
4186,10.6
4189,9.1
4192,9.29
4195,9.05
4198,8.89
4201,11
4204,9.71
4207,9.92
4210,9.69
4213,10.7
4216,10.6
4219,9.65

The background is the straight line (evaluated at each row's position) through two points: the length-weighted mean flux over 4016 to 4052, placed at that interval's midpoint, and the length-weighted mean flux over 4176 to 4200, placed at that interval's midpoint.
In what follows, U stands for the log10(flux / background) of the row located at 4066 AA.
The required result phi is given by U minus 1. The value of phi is -1.02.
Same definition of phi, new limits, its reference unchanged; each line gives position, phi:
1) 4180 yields -0.97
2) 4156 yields -1.03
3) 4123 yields -1.07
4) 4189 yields -1.01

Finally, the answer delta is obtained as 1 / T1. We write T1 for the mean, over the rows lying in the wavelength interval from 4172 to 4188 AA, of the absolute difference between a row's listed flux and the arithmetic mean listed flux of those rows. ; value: 0.79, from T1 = 1.26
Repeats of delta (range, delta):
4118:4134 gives 1.46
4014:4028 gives 1.35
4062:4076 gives 3.14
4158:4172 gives 2.12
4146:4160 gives 1.22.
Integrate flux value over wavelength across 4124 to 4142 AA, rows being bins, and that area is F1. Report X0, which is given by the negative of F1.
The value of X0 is -169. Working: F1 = 169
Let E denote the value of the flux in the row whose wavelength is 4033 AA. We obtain 8.92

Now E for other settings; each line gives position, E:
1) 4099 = 8.38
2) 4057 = 9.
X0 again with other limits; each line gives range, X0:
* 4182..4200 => -170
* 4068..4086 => -160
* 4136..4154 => -166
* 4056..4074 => -154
